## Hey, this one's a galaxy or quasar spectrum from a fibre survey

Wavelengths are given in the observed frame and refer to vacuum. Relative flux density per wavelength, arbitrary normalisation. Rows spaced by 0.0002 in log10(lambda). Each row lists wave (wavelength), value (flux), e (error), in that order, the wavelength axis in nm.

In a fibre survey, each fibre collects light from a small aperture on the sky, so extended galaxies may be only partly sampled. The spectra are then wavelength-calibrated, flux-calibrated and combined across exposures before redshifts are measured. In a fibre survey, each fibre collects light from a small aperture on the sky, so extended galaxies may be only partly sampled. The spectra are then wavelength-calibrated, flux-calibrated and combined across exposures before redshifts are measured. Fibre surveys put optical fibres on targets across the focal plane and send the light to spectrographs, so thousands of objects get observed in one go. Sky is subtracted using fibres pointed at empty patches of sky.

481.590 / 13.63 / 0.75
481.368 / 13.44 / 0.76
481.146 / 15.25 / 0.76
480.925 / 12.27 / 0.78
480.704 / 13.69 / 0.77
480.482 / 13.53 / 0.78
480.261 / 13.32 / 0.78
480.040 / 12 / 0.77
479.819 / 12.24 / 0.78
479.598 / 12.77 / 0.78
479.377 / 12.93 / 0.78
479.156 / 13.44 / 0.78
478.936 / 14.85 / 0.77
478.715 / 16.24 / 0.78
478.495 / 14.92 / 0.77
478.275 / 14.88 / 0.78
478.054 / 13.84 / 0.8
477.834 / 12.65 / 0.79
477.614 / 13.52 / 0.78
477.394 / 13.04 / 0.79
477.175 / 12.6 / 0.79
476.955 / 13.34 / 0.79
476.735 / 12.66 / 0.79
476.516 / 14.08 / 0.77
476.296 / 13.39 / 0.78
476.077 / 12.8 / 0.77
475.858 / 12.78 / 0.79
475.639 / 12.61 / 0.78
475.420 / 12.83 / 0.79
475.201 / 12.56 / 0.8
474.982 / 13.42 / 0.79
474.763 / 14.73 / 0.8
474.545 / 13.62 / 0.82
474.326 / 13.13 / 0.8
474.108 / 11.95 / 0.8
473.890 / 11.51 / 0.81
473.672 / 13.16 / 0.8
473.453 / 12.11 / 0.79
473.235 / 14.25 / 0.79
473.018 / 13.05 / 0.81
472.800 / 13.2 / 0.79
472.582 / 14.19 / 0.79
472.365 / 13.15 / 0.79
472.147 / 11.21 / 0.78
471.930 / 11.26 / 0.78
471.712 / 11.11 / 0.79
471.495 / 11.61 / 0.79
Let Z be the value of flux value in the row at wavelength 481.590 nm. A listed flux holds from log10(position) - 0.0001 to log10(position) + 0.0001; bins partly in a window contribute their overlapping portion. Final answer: 13.63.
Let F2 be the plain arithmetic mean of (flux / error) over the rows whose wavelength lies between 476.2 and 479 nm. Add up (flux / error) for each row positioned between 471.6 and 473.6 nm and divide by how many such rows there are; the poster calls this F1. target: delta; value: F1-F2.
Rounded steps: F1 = 15.96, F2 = 17.69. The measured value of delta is -1.7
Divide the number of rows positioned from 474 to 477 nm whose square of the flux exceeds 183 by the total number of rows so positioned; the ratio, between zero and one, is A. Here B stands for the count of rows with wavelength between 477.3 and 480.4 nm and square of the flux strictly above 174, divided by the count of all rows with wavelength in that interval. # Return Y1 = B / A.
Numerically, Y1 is 2.67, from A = 0.214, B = 0.57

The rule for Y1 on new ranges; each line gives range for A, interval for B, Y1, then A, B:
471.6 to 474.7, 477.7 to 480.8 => 3.00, 0.214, 0.64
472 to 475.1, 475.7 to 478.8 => 2.00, 0.286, 0.57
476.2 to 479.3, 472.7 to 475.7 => 0.83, 0.429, 0.36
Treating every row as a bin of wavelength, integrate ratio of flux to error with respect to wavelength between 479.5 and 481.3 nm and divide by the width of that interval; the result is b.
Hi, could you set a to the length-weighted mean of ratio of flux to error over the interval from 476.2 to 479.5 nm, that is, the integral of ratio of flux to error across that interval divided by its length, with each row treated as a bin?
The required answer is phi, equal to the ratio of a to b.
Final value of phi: 1.04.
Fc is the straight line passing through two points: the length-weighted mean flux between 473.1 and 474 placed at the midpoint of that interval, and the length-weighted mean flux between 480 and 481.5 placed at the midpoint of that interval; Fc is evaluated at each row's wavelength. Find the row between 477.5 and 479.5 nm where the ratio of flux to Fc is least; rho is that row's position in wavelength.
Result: 477.834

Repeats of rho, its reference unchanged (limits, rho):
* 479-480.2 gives 480.040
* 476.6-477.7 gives 477.175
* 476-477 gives 476.735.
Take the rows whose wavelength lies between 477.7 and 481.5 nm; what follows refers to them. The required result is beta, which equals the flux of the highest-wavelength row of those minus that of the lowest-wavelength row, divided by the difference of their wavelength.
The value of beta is 0.2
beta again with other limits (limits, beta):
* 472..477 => 0.4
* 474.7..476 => -1.8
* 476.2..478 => -0.5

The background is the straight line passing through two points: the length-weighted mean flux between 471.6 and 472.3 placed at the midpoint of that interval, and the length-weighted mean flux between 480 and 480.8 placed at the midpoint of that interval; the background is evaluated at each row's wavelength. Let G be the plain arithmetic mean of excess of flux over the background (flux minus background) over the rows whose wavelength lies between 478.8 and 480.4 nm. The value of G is 0.0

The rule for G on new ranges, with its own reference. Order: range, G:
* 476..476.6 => 1.1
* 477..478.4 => 0.8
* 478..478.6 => 1.8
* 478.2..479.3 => 2.0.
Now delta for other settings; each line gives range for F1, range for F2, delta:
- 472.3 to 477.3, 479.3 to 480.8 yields -0.1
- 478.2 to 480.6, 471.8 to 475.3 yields 1.5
